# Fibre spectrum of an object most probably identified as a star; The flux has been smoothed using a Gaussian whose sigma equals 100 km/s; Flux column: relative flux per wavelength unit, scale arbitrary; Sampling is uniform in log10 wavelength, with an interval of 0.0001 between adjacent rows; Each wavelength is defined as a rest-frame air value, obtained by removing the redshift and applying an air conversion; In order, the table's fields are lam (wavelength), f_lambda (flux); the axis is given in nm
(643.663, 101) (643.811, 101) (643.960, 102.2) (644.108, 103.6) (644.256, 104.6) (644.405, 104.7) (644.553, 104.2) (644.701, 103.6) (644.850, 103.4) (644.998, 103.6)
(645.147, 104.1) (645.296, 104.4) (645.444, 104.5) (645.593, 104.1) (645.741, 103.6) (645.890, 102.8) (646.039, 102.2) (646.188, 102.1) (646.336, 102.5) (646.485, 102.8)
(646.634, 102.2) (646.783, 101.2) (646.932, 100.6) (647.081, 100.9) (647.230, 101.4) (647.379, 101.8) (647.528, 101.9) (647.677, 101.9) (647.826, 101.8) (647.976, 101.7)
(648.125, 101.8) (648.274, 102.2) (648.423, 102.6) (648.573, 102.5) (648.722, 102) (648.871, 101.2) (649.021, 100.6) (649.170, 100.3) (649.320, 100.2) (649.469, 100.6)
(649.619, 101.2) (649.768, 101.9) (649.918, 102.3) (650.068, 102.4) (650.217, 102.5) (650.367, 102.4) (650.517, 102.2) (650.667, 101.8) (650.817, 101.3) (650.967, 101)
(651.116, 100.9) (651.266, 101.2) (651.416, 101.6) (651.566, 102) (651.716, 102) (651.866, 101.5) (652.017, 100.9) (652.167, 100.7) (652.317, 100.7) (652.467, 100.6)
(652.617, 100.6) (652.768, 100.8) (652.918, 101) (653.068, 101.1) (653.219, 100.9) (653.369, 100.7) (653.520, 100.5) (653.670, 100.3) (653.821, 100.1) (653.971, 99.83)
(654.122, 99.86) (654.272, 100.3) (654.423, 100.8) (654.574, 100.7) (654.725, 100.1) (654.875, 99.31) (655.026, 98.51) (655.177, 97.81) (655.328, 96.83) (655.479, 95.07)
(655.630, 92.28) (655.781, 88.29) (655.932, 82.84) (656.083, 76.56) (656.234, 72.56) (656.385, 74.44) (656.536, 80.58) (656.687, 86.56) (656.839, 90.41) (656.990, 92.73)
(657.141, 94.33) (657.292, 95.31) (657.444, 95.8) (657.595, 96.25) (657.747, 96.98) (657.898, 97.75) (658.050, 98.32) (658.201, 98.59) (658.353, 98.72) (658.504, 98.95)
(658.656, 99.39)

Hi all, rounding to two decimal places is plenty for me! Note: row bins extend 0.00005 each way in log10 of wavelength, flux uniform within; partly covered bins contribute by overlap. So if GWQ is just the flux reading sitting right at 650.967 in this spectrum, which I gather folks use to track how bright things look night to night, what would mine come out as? 101.00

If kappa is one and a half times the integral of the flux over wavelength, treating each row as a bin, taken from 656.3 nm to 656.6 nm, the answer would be 35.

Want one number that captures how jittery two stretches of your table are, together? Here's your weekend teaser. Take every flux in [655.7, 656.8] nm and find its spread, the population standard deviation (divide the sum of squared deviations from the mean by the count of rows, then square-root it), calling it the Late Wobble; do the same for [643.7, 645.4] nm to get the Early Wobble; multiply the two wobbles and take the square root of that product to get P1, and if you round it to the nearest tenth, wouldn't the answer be 2.4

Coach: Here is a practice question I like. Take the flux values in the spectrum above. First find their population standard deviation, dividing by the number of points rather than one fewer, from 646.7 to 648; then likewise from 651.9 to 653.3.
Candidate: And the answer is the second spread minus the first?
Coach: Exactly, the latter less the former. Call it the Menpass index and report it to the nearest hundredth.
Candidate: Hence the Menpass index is -0.28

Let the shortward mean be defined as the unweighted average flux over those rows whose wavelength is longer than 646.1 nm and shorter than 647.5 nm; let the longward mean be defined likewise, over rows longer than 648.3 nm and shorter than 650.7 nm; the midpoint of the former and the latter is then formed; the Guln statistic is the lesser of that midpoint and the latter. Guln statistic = 102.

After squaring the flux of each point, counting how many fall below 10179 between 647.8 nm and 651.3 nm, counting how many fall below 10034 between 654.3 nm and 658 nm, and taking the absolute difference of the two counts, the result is 18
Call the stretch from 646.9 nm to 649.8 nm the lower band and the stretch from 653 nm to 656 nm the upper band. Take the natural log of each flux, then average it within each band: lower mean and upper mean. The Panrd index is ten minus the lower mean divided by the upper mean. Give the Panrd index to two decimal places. 8.99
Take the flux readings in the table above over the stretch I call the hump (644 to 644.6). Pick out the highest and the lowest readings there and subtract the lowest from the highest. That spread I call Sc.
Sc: 1.1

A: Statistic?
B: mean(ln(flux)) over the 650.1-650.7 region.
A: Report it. 4.63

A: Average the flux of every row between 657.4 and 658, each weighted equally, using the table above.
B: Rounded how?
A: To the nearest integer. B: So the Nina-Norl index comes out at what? 97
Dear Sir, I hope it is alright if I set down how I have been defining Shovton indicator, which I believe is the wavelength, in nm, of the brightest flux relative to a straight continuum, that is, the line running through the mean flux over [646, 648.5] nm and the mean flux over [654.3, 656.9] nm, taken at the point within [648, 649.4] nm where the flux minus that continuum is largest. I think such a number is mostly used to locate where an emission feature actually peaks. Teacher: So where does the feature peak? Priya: 648.573 nm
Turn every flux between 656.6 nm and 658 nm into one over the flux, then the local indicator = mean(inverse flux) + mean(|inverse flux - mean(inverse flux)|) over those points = 0.0110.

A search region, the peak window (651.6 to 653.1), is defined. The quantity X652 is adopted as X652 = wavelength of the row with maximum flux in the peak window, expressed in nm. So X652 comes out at 651.716 nm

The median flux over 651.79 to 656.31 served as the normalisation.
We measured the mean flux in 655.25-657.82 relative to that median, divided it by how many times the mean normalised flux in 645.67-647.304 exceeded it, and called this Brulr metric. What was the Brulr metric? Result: 0.77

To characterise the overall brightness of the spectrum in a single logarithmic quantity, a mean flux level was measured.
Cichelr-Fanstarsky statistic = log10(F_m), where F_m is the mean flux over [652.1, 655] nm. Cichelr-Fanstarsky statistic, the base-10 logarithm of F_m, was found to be 2.00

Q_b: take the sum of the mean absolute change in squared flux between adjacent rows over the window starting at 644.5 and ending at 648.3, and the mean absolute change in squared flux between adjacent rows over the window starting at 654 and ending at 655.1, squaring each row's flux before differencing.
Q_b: 183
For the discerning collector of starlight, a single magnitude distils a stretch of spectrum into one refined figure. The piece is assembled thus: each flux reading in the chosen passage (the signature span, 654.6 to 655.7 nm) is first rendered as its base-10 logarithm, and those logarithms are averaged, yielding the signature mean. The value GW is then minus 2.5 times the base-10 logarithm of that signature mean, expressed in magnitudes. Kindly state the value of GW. -0.746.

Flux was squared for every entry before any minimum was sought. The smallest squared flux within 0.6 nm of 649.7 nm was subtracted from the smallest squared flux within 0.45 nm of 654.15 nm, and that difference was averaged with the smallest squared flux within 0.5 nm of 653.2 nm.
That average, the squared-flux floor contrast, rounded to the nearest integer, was 4993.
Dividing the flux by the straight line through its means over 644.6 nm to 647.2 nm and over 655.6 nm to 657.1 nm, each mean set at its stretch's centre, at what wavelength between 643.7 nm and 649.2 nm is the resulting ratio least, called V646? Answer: 643.811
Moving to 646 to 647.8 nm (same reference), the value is 646.039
